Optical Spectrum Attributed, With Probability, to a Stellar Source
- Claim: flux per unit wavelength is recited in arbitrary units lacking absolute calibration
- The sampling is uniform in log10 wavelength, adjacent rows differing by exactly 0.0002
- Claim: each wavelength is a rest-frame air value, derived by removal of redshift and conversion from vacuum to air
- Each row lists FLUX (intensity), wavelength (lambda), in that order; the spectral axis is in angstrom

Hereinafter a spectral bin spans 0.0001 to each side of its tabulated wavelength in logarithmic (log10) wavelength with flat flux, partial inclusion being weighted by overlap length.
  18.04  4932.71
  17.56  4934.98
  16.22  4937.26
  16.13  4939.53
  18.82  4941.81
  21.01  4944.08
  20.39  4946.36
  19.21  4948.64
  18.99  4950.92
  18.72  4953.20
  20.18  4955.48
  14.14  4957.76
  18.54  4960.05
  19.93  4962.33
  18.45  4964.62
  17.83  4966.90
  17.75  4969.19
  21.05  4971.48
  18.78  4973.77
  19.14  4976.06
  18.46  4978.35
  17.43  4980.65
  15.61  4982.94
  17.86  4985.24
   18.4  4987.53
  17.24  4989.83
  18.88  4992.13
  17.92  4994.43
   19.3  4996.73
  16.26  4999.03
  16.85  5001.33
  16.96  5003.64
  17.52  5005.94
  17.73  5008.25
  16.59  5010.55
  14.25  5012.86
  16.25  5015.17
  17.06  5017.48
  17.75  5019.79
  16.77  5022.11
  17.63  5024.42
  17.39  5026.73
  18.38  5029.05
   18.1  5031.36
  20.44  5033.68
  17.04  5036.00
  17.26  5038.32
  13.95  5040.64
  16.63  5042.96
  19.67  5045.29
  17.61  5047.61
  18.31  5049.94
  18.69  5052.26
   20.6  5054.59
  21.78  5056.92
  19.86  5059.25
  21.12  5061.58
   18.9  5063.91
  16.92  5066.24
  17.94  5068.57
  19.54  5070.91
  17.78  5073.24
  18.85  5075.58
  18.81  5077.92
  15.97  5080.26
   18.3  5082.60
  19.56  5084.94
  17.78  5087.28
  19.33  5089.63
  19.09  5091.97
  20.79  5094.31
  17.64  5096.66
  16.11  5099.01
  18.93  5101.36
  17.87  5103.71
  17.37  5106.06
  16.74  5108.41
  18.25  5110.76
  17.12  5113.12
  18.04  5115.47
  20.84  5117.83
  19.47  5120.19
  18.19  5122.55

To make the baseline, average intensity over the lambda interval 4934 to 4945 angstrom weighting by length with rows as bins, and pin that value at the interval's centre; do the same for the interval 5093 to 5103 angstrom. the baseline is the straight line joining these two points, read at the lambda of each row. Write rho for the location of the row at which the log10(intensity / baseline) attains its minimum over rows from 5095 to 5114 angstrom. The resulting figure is 5099.01 angstrom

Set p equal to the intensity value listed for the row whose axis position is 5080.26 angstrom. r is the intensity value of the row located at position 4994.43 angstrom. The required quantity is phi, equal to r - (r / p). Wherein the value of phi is 16.8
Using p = 15.97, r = 17.92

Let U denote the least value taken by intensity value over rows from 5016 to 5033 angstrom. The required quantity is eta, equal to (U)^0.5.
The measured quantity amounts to 4.10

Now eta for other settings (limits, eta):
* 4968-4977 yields 4.21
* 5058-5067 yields 4.11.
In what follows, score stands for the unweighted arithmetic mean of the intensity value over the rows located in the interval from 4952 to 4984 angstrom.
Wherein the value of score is 18.3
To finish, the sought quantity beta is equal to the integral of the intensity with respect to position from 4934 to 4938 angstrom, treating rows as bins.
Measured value 68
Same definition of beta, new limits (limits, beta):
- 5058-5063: 102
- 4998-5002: 66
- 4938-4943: 87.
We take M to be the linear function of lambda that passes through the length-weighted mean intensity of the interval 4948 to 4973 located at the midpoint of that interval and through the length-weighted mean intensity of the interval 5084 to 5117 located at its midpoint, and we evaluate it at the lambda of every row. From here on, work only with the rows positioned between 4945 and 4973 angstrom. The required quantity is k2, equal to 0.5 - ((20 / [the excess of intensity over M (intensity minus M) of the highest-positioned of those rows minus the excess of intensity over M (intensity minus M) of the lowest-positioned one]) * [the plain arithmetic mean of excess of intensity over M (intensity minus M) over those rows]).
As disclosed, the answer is -4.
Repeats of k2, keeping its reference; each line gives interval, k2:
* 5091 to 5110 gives -1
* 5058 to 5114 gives 1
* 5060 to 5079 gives 4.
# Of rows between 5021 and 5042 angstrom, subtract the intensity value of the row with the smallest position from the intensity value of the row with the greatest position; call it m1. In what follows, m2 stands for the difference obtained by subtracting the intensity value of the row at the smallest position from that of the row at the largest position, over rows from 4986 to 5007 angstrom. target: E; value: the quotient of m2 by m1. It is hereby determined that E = 0.3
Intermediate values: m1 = -3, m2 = -0.88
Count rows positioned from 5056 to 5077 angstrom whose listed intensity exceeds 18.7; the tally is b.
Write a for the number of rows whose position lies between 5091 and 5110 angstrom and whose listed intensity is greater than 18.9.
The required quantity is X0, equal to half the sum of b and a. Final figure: 4.5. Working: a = 3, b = 6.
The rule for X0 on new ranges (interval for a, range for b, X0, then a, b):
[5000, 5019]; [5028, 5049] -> 1.0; 0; 2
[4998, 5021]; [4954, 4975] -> 2.0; 0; 4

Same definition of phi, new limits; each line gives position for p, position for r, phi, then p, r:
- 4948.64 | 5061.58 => 20.0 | 19.21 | 21.12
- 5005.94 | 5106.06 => 16.4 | 17.52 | 17.37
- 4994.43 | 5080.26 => 15.1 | 17.92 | 15.97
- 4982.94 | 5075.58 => 17.6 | 15.61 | 18.85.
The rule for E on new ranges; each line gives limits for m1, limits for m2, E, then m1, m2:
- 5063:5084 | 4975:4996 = 2.0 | -1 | -1.22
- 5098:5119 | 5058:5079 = -0.2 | 5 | -1.05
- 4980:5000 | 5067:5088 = 0.1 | -1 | -0.16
